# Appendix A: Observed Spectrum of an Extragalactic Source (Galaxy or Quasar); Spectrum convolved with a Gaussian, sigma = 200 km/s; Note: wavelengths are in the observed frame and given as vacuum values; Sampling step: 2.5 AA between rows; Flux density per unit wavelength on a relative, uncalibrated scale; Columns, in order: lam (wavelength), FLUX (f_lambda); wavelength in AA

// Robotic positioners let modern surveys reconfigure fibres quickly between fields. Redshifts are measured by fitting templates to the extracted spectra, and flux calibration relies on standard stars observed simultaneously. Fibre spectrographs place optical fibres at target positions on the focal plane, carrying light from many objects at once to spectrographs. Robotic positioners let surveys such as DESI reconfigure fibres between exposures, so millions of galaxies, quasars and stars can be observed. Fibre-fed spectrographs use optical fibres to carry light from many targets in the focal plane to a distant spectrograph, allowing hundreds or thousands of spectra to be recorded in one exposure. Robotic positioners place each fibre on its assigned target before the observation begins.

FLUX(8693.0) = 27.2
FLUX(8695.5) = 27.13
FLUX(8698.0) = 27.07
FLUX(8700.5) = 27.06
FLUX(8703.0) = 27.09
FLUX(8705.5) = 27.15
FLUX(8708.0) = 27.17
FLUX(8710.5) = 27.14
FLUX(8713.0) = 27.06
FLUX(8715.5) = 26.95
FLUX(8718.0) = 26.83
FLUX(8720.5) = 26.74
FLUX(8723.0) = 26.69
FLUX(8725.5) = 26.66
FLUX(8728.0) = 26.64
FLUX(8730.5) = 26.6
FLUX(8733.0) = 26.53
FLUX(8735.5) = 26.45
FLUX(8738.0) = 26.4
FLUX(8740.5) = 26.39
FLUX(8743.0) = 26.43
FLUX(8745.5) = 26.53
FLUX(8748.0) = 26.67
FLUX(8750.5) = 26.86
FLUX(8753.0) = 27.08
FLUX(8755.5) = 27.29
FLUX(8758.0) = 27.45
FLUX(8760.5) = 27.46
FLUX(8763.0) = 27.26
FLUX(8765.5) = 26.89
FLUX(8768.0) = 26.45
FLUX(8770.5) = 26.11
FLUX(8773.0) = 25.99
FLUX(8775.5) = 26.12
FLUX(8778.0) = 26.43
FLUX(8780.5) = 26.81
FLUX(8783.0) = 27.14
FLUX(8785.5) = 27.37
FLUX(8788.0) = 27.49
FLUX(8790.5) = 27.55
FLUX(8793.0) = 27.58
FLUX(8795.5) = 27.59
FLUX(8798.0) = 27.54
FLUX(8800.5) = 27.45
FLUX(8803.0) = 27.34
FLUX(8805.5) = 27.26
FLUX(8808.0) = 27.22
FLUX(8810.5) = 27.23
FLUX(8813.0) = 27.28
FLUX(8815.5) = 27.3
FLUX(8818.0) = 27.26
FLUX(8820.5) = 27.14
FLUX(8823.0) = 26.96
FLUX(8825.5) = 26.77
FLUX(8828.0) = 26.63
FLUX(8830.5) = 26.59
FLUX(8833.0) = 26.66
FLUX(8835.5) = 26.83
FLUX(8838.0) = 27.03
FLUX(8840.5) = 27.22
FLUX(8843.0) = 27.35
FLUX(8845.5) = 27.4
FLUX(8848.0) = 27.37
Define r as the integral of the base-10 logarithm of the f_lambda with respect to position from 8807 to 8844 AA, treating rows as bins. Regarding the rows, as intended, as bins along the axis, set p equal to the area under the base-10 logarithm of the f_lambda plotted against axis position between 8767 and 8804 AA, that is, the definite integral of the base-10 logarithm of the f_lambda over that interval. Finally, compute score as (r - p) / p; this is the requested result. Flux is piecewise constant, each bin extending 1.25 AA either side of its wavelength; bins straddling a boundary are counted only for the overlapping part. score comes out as 0.000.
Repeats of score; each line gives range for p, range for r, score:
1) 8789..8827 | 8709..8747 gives -0.007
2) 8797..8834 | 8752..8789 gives -0.003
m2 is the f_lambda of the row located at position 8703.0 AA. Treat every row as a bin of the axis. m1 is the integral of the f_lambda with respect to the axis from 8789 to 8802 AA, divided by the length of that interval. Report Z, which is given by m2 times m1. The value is 746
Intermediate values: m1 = 27.5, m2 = 27.09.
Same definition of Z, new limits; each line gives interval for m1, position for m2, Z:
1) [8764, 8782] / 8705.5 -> 717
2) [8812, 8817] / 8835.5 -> 732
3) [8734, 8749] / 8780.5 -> 710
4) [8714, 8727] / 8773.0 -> 696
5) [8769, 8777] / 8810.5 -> 711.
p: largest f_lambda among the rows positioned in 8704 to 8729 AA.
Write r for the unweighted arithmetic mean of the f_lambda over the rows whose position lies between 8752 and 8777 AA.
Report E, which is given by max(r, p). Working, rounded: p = 27.17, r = 26.8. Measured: 27.17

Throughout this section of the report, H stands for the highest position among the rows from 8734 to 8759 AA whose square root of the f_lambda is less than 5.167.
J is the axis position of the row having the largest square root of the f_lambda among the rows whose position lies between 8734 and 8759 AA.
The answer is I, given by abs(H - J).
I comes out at 10.0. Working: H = 8748.0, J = 8758.0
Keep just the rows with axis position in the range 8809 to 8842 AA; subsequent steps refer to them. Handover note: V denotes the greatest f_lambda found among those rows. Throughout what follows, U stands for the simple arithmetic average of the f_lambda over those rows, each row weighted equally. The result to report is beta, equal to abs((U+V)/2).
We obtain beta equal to 27.1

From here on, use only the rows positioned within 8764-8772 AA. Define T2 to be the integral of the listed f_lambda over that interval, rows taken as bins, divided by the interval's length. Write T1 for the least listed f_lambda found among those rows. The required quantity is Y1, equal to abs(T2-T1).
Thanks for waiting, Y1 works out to 0.38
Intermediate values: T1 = 26.11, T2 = 26.5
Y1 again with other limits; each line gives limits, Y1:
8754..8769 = 0.69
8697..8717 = 0.13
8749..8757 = 0.22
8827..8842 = 0.25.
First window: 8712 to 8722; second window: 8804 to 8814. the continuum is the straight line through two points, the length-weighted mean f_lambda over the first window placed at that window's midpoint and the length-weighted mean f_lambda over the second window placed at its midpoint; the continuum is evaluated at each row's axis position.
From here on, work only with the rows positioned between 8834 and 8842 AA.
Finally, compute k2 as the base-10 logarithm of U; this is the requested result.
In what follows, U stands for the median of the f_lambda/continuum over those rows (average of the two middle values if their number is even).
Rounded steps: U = 0.99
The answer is -0.0053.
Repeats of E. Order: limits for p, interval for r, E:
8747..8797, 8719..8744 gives 27.59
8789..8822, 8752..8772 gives 27.59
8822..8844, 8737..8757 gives 27.35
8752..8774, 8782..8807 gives 27.46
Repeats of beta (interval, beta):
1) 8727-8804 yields 27.2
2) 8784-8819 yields 27.5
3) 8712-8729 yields 26.9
